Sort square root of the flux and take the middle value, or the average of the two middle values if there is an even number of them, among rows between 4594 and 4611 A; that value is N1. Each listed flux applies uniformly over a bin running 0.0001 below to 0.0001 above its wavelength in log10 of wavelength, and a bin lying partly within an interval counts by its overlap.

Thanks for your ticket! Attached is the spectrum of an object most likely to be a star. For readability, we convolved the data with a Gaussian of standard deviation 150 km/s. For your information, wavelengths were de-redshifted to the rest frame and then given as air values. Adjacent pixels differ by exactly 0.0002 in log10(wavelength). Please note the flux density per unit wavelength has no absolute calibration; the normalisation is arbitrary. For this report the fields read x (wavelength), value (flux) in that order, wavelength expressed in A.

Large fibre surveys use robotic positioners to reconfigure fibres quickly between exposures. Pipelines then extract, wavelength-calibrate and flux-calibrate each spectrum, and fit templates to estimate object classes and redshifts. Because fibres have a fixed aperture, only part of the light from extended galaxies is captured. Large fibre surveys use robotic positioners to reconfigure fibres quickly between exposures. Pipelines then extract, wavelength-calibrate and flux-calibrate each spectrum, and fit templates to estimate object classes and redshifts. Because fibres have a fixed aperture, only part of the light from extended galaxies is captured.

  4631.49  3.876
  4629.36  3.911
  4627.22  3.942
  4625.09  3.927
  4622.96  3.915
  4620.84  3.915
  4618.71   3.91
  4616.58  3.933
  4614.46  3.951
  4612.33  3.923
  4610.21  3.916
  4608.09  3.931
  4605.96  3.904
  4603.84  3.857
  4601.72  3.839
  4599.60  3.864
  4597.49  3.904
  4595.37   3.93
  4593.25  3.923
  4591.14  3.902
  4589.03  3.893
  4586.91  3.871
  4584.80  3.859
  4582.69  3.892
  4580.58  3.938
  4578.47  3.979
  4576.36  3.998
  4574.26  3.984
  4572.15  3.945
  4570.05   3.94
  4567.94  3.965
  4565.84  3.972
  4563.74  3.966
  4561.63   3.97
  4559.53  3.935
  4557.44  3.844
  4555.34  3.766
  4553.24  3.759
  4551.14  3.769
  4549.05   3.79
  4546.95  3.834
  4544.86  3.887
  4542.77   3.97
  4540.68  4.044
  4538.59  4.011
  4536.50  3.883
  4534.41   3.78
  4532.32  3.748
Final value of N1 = 1.98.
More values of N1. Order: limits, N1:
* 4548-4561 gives 1.94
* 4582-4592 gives 1.97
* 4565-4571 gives 1.99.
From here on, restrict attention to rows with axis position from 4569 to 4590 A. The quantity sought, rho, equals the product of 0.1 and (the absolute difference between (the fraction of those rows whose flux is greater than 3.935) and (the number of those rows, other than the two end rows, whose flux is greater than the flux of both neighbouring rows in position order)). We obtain 0.04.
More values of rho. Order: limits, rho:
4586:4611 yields 0.20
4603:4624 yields 0.19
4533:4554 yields 0.07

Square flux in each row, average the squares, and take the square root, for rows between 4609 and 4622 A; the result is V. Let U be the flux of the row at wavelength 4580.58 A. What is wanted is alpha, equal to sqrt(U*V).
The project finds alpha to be 3.931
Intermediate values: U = 3.938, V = 3.925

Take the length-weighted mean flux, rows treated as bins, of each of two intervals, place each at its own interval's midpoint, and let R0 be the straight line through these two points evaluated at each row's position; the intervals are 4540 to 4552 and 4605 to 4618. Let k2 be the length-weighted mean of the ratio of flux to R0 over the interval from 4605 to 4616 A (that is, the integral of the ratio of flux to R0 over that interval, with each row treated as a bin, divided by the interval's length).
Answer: 1.00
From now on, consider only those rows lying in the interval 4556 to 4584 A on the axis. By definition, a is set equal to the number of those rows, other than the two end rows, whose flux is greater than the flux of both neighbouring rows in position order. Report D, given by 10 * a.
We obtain 30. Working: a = 3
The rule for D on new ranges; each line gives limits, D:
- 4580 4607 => 10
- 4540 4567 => 10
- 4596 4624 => 20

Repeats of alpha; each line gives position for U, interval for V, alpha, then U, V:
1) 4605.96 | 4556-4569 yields 3.923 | 3.904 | 3.942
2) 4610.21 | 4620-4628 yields 3.920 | 3.916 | 3.925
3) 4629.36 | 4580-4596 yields 3.906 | 3.911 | 3.901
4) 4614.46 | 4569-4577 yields 3.959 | 3.951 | 3.967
